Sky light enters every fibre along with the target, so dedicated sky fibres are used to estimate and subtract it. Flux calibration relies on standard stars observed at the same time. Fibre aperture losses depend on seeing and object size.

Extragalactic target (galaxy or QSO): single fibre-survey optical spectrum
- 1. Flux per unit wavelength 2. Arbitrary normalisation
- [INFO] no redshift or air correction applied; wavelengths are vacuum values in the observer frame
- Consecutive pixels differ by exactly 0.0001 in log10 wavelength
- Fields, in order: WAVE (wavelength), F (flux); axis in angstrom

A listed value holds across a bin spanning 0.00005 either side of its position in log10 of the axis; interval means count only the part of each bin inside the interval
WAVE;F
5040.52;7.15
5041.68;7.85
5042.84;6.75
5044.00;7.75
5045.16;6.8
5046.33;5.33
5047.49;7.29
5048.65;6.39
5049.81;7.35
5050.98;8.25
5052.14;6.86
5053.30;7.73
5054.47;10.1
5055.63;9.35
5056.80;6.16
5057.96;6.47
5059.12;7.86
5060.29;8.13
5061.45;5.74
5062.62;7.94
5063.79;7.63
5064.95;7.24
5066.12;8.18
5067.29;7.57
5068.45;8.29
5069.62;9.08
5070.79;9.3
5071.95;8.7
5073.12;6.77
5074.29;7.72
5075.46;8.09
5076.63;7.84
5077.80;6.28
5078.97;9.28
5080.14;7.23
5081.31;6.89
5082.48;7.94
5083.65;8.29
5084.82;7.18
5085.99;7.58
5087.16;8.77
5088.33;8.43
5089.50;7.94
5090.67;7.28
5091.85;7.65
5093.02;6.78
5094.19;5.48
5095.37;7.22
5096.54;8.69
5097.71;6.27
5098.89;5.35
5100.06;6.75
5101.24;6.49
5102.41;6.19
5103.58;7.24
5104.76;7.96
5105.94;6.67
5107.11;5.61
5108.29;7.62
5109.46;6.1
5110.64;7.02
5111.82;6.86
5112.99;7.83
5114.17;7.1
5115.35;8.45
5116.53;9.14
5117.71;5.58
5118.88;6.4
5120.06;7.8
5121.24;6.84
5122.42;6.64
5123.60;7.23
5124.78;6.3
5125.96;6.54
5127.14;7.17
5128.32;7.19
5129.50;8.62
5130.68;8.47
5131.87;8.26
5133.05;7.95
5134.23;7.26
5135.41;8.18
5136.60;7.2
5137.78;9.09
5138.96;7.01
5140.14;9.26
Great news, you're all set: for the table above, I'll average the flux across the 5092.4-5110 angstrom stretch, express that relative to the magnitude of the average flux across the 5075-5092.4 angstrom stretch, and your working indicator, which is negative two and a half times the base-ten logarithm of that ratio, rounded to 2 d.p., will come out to 0.16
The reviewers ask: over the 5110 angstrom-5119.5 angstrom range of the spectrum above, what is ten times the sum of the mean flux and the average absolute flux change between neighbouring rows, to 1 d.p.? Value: 84.8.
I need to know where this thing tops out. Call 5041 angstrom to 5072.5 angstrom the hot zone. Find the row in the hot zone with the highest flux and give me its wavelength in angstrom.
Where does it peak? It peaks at 5054.47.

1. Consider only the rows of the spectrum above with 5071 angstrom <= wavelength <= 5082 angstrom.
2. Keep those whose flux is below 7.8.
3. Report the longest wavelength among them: 5081.31 angstrom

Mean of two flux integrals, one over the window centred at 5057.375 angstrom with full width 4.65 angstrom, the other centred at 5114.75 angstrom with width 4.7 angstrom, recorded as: 36.5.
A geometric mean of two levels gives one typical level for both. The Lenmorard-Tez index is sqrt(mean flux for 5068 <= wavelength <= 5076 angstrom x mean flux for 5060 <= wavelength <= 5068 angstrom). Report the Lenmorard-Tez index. 7.87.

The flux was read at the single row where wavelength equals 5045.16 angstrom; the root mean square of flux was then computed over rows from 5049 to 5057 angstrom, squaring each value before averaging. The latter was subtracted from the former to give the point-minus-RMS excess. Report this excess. -1.27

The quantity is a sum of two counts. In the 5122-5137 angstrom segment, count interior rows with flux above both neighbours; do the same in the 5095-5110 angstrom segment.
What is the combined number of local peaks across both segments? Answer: 7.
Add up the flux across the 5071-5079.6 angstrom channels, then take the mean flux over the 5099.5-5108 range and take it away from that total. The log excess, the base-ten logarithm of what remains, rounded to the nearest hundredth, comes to 1.68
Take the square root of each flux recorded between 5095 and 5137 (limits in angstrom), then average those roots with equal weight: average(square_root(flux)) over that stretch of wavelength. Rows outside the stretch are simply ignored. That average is 2.67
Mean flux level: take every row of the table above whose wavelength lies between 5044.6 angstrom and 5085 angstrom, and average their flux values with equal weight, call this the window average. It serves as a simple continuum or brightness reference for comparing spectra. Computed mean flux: 7.6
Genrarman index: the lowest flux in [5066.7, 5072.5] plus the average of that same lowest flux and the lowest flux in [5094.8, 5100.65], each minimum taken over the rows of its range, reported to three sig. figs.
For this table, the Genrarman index 14.0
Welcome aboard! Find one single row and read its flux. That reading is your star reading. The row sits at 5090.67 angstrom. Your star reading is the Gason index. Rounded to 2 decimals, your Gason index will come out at 7.28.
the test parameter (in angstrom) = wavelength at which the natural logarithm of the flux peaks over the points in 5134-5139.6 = 5137.78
